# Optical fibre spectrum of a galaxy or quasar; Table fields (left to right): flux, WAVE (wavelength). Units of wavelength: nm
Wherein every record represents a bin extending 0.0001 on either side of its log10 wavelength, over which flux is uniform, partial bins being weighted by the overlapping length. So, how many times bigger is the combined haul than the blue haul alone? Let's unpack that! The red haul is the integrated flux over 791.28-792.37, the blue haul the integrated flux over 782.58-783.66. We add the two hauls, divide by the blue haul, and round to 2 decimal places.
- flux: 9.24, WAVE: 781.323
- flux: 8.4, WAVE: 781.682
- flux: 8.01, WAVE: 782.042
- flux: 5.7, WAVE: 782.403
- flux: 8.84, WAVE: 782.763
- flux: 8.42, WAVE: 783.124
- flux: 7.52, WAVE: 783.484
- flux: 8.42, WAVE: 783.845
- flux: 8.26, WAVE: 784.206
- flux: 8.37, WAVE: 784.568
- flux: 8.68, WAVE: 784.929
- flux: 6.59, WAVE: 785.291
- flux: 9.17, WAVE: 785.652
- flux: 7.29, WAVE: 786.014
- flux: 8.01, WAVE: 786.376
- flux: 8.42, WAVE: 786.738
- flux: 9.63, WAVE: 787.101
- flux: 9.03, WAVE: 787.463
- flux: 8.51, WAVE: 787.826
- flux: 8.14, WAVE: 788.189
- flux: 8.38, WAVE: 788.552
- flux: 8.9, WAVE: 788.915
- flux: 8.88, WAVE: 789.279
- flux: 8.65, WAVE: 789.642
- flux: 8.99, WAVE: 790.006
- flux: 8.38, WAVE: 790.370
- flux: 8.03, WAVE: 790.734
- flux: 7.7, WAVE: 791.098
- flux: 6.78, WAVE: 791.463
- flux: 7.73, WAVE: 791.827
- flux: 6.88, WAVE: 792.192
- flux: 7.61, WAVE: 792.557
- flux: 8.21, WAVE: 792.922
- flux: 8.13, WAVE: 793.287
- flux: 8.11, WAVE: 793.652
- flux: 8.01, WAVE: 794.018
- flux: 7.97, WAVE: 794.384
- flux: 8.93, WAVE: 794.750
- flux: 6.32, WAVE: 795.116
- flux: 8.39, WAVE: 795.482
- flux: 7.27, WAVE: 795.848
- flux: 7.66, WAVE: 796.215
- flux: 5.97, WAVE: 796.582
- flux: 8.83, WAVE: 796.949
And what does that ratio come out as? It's 1.87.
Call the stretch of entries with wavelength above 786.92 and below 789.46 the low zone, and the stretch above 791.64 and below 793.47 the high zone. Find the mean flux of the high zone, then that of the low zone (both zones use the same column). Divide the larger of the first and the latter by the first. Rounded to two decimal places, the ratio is 1.14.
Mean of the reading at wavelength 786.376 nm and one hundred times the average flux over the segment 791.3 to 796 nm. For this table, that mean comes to 390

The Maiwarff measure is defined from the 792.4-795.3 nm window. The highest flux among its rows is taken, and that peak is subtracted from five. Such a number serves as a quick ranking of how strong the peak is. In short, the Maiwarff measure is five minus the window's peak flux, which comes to -3.9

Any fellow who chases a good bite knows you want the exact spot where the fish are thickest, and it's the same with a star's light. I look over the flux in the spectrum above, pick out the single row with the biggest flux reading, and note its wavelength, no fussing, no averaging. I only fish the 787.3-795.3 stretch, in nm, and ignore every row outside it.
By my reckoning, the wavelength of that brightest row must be 787.463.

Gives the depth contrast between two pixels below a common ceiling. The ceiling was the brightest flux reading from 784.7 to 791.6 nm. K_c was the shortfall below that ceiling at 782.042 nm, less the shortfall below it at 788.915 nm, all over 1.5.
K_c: 0.6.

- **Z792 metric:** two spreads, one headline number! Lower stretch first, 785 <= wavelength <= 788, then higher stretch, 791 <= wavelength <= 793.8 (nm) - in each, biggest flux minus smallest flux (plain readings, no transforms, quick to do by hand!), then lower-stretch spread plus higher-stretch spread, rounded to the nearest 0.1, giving 4.5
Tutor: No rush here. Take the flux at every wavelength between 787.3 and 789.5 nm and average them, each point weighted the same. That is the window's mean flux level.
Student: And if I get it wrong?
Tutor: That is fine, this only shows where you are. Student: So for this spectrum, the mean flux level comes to 8.6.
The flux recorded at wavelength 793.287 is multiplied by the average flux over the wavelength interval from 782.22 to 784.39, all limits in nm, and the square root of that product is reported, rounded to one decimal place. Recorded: 8.0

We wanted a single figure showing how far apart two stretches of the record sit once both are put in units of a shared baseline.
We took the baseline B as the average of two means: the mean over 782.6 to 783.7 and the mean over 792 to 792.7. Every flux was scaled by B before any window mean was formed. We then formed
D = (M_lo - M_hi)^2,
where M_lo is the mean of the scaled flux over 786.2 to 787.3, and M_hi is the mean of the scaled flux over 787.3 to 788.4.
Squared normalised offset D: 0.000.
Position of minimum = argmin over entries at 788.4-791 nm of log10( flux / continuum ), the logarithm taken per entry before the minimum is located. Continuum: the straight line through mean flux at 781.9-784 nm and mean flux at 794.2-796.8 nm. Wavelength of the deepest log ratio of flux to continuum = 790.734 nm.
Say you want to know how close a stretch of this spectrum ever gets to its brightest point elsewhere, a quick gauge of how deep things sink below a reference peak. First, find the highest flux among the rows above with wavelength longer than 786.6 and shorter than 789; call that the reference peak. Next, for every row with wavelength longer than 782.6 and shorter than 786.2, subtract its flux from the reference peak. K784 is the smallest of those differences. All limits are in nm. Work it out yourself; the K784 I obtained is 0.46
